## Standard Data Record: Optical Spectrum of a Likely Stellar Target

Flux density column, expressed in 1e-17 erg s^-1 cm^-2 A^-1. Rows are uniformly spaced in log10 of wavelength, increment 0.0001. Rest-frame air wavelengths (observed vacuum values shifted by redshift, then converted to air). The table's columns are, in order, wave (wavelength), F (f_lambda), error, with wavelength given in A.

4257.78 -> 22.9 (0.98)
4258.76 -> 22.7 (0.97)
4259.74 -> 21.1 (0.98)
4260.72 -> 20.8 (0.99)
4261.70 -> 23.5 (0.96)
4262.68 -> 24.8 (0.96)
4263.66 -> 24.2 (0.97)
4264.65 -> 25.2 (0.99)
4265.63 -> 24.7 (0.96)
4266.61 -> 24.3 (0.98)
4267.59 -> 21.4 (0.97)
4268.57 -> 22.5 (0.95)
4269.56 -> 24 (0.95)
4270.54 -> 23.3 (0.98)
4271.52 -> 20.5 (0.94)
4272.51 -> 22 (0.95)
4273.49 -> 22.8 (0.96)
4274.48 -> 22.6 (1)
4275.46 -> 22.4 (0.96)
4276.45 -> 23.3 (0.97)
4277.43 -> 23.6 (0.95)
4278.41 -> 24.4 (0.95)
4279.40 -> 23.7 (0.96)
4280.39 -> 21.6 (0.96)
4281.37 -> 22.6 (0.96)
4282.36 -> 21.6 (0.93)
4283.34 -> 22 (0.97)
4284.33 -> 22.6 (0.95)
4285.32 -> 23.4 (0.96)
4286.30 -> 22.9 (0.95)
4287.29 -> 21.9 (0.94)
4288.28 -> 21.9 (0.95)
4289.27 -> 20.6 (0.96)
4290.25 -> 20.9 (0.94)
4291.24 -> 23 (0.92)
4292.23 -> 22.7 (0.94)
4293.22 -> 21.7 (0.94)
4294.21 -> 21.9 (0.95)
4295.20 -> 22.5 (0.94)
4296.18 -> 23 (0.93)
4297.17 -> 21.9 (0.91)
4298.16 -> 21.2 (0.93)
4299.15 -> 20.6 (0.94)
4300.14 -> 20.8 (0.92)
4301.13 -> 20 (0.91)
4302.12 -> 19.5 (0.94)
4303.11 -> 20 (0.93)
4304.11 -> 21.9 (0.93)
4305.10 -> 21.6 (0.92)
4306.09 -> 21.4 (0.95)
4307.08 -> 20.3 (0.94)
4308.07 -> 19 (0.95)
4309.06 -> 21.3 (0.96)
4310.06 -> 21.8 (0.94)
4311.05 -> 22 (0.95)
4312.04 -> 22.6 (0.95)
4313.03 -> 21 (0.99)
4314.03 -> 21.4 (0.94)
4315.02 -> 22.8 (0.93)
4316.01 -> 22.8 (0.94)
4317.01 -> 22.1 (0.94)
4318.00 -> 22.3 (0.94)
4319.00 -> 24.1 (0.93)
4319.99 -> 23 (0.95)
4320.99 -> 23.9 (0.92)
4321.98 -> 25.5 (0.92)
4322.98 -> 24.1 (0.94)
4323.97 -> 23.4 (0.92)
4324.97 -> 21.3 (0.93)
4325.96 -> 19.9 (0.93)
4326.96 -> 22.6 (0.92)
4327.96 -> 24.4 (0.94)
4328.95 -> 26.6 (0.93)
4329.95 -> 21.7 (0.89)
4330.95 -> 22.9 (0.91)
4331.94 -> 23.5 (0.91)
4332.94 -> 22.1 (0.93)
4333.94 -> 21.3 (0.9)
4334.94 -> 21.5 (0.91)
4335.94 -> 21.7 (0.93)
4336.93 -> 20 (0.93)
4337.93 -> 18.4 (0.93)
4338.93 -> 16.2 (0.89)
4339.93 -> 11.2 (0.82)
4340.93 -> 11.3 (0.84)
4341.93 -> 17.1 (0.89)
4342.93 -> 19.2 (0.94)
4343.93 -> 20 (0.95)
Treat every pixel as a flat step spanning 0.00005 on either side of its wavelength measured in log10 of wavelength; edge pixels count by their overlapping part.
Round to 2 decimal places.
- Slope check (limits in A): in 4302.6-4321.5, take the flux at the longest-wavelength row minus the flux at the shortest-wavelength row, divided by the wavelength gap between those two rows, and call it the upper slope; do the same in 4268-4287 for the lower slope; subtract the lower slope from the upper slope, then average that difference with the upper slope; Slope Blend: 0.21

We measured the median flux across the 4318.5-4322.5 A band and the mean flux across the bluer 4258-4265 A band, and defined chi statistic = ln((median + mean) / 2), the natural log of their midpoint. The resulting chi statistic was 3.16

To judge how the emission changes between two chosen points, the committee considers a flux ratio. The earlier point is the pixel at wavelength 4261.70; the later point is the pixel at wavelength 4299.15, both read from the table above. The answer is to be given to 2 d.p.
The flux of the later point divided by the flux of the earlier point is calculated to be 0.88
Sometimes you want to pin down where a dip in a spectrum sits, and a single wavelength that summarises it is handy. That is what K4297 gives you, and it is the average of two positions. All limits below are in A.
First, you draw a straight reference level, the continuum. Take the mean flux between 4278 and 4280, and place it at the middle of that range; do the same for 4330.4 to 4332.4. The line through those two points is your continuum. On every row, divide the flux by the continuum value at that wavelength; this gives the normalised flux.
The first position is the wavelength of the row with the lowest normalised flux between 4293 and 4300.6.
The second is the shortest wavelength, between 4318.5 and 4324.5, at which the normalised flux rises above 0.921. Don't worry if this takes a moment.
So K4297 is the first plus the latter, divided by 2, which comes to 4309.1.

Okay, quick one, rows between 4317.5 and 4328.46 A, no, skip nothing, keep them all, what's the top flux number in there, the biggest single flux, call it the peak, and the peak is 25.5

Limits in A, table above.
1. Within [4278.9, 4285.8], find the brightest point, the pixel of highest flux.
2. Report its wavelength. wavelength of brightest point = 4279.40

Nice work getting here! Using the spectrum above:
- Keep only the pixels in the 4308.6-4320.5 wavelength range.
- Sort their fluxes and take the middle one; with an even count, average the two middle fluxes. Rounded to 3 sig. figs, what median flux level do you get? 22.2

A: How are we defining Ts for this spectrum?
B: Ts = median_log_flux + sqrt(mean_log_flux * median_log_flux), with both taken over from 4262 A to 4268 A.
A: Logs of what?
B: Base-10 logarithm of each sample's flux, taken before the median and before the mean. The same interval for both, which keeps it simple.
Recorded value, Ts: 2.77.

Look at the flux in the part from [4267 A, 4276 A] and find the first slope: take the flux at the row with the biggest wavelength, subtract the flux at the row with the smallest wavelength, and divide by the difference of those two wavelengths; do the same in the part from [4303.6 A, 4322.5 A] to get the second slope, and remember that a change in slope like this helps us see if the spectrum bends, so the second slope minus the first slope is 0.1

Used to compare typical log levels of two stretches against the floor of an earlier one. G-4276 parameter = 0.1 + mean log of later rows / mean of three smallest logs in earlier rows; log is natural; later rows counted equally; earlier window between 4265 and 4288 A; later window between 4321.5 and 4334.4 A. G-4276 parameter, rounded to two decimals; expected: 1.13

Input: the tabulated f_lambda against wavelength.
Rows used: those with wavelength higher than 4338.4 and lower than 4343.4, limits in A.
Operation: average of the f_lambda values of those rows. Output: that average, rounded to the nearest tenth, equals 15.0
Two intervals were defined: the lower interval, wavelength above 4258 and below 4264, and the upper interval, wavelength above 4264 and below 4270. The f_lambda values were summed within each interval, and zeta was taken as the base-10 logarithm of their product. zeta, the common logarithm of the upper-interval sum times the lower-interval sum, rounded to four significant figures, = 4.290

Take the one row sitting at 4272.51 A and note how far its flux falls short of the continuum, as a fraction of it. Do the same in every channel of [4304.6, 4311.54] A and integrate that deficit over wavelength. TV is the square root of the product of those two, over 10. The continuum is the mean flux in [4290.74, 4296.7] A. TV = 0.0095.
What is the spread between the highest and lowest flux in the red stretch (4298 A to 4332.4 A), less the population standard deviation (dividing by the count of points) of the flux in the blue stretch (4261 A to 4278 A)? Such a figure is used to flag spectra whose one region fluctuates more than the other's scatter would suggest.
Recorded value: 6.4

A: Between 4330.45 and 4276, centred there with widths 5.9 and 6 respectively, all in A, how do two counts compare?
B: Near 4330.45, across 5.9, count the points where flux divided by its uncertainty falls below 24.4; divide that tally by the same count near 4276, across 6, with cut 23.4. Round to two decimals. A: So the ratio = 1.00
